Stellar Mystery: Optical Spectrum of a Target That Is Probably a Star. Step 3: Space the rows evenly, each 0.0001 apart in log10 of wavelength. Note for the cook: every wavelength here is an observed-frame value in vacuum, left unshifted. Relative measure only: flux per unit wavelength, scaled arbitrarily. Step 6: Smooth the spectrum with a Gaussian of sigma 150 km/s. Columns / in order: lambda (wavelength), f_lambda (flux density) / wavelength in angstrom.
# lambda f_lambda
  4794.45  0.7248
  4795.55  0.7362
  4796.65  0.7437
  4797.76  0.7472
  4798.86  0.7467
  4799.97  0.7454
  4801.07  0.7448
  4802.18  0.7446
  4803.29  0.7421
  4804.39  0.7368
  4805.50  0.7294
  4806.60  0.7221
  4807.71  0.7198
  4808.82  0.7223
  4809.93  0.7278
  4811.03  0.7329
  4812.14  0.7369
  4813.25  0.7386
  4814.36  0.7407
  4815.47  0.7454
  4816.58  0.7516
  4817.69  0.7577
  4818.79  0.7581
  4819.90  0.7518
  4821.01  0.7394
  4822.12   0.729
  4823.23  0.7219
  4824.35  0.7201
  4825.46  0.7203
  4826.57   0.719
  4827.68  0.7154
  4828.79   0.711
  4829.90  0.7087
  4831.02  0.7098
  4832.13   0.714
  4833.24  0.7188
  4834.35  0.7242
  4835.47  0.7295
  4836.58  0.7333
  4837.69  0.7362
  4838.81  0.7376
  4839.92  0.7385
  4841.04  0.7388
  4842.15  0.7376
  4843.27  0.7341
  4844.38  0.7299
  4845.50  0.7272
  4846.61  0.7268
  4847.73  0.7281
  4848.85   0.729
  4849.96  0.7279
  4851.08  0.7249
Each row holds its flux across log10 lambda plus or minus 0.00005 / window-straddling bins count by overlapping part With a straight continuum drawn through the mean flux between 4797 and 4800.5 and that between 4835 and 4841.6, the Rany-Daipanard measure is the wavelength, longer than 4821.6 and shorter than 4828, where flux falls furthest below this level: 4827.68 angstrom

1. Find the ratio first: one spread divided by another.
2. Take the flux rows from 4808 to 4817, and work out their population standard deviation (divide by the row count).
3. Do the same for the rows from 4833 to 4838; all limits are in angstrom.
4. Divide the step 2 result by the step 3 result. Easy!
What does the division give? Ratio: 1.40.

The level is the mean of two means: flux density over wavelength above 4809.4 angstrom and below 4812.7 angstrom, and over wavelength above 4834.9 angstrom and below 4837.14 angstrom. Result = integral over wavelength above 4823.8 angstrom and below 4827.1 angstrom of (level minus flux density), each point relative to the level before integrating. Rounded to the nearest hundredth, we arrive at 0.04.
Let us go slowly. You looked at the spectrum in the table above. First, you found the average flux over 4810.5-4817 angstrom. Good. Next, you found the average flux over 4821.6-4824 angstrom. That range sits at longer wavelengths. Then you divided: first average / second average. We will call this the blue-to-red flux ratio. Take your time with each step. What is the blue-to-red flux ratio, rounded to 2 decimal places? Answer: 1.02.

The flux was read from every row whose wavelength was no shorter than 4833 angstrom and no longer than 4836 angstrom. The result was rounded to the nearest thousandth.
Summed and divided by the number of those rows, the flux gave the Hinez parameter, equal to 0.724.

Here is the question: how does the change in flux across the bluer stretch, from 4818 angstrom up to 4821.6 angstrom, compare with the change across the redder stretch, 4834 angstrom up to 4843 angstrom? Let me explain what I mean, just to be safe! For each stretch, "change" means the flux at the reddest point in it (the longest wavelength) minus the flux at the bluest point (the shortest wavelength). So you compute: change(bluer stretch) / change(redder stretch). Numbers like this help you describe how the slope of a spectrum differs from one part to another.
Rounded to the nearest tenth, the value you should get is -1.4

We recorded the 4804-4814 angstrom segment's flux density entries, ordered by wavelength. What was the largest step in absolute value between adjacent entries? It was 0.0074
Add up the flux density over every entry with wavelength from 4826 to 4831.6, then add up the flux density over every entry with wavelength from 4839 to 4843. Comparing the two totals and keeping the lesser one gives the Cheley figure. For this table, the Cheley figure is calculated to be 2.2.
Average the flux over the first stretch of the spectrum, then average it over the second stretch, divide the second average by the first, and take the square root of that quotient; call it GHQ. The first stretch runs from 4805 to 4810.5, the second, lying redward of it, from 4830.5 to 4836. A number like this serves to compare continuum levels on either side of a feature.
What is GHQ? 1.00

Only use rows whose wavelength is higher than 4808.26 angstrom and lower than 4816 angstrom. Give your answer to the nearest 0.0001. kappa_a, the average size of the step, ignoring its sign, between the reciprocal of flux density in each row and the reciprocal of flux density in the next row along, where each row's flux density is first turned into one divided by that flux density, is 0.0072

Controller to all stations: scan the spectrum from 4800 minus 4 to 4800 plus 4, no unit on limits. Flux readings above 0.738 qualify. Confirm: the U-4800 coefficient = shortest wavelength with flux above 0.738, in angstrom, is 4796.65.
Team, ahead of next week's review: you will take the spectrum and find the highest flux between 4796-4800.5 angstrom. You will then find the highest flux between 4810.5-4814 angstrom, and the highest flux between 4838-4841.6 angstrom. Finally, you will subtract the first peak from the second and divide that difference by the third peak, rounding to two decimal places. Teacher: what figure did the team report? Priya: -0.01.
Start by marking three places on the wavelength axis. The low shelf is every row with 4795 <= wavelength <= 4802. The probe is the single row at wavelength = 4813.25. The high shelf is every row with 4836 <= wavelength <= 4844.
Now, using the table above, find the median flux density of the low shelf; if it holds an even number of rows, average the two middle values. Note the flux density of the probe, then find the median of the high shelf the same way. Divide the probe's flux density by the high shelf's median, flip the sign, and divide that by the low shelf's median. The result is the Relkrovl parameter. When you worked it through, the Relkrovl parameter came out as -1.34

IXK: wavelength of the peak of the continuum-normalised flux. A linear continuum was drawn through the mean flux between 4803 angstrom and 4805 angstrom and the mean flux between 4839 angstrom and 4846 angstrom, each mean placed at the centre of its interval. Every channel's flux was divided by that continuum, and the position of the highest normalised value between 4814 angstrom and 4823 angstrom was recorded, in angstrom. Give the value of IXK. 4818.79 angstrom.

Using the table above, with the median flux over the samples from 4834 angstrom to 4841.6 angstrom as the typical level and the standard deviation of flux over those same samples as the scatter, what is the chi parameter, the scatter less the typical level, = -0.731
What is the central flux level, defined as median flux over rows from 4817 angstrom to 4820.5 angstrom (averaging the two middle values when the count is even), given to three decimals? 0.758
